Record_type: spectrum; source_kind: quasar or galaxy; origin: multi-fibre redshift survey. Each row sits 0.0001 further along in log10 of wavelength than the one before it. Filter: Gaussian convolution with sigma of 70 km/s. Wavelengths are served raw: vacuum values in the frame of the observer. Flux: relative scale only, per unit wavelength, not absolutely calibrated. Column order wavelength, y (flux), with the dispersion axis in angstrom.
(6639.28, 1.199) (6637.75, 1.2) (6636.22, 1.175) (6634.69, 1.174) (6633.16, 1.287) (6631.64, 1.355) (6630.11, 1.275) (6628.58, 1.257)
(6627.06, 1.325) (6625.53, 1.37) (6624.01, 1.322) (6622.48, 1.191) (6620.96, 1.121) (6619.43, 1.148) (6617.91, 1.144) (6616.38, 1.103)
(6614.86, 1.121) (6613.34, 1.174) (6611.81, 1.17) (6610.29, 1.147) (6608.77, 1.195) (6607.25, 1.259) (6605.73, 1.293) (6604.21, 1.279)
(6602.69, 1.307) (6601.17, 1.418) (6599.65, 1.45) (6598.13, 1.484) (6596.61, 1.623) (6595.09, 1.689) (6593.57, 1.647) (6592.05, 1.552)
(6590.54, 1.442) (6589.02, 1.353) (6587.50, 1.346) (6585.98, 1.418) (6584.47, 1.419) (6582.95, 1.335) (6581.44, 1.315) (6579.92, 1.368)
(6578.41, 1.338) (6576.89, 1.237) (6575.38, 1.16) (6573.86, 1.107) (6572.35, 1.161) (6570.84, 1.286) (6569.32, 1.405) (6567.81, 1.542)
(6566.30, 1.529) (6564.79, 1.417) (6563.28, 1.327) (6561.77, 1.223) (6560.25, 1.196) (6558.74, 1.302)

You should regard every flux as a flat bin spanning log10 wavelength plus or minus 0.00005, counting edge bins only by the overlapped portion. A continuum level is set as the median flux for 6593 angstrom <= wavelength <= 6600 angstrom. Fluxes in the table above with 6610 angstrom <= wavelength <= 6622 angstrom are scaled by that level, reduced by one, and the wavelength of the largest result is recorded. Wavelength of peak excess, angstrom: 6613.34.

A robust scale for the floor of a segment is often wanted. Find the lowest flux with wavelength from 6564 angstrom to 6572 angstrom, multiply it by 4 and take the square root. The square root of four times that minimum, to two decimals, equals 2.27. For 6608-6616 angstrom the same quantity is 2.12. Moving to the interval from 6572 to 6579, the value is 2.10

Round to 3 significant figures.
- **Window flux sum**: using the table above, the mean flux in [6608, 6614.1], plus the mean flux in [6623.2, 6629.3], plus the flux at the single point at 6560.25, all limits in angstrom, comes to 3.69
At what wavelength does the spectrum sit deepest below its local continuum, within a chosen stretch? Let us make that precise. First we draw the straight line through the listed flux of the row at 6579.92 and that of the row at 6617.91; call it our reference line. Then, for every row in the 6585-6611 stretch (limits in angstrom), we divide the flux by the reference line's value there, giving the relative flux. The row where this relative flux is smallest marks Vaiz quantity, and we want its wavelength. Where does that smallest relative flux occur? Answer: 6610.29 angstrom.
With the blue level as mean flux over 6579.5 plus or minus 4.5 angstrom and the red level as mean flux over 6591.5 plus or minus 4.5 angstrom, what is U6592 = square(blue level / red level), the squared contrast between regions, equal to 0.74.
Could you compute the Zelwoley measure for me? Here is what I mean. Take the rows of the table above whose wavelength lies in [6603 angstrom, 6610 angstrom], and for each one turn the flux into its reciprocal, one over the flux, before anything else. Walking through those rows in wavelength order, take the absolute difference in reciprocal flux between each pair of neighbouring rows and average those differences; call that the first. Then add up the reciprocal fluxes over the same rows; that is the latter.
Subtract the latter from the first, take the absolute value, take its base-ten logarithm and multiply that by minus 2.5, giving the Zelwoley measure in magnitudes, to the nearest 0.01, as -1.25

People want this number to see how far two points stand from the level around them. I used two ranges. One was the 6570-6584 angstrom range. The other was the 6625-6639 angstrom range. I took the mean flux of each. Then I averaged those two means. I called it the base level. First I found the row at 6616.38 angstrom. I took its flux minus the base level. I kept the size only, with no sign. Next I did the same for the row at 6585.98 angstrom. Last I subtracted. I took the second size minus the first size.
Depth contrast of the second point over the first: 0.00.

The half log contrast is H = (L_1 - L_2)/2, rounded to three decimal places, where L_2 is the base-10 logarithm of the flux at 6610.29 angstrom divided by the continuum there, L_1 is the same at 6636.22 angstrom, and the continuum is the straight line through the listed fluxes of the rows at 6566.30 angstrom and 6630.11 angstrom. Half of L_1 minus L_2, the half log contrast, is 0.022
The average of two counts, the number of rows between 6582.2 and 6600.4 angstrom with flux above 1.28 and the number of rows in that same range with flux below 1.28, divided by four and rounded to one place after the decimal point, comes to 1.5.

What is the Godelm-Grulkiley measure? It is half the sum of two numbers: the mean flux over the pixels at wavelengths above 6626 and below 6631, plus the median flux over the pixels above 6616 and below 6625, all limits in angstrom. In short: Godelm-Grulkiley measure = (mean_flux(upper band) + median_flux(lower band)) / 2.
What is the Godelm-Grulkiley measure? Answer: 1.22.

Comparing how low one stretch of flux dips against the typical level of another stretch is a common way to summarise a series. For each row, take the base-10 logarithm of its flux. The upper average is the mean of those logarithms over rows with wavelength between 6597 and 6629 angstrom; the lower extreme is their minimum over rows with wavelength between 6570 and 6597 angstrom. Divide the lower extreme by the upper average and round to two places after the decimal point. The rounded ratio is 0.46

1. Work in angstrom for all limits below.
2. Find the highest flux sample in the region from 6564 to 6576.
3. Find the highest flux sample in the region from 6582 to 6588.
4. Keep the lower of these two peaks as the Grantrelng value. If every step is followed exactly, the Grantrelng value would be 1.42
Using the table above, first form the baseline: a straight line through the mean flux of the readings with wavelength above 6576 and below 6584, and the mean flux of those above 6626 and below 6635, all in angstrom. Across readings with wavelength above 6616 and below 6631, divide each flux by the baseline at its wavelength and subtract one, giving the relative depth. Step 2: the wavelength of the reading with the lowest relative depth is 6616.38 angstrom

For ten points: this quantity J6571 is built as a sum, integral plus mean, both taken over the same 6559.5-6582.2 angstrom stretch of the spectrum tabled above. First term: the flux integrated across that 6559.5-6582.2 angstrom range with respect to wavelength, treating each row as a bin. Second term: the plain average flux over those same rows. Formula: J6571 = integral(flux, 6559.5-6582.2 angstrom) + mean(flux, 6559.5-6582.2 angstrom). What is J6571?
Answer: 31.0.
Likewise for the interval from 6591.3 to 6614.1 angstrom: 32.8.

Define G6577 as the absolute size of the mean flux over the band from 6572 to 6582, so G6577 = 1.24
